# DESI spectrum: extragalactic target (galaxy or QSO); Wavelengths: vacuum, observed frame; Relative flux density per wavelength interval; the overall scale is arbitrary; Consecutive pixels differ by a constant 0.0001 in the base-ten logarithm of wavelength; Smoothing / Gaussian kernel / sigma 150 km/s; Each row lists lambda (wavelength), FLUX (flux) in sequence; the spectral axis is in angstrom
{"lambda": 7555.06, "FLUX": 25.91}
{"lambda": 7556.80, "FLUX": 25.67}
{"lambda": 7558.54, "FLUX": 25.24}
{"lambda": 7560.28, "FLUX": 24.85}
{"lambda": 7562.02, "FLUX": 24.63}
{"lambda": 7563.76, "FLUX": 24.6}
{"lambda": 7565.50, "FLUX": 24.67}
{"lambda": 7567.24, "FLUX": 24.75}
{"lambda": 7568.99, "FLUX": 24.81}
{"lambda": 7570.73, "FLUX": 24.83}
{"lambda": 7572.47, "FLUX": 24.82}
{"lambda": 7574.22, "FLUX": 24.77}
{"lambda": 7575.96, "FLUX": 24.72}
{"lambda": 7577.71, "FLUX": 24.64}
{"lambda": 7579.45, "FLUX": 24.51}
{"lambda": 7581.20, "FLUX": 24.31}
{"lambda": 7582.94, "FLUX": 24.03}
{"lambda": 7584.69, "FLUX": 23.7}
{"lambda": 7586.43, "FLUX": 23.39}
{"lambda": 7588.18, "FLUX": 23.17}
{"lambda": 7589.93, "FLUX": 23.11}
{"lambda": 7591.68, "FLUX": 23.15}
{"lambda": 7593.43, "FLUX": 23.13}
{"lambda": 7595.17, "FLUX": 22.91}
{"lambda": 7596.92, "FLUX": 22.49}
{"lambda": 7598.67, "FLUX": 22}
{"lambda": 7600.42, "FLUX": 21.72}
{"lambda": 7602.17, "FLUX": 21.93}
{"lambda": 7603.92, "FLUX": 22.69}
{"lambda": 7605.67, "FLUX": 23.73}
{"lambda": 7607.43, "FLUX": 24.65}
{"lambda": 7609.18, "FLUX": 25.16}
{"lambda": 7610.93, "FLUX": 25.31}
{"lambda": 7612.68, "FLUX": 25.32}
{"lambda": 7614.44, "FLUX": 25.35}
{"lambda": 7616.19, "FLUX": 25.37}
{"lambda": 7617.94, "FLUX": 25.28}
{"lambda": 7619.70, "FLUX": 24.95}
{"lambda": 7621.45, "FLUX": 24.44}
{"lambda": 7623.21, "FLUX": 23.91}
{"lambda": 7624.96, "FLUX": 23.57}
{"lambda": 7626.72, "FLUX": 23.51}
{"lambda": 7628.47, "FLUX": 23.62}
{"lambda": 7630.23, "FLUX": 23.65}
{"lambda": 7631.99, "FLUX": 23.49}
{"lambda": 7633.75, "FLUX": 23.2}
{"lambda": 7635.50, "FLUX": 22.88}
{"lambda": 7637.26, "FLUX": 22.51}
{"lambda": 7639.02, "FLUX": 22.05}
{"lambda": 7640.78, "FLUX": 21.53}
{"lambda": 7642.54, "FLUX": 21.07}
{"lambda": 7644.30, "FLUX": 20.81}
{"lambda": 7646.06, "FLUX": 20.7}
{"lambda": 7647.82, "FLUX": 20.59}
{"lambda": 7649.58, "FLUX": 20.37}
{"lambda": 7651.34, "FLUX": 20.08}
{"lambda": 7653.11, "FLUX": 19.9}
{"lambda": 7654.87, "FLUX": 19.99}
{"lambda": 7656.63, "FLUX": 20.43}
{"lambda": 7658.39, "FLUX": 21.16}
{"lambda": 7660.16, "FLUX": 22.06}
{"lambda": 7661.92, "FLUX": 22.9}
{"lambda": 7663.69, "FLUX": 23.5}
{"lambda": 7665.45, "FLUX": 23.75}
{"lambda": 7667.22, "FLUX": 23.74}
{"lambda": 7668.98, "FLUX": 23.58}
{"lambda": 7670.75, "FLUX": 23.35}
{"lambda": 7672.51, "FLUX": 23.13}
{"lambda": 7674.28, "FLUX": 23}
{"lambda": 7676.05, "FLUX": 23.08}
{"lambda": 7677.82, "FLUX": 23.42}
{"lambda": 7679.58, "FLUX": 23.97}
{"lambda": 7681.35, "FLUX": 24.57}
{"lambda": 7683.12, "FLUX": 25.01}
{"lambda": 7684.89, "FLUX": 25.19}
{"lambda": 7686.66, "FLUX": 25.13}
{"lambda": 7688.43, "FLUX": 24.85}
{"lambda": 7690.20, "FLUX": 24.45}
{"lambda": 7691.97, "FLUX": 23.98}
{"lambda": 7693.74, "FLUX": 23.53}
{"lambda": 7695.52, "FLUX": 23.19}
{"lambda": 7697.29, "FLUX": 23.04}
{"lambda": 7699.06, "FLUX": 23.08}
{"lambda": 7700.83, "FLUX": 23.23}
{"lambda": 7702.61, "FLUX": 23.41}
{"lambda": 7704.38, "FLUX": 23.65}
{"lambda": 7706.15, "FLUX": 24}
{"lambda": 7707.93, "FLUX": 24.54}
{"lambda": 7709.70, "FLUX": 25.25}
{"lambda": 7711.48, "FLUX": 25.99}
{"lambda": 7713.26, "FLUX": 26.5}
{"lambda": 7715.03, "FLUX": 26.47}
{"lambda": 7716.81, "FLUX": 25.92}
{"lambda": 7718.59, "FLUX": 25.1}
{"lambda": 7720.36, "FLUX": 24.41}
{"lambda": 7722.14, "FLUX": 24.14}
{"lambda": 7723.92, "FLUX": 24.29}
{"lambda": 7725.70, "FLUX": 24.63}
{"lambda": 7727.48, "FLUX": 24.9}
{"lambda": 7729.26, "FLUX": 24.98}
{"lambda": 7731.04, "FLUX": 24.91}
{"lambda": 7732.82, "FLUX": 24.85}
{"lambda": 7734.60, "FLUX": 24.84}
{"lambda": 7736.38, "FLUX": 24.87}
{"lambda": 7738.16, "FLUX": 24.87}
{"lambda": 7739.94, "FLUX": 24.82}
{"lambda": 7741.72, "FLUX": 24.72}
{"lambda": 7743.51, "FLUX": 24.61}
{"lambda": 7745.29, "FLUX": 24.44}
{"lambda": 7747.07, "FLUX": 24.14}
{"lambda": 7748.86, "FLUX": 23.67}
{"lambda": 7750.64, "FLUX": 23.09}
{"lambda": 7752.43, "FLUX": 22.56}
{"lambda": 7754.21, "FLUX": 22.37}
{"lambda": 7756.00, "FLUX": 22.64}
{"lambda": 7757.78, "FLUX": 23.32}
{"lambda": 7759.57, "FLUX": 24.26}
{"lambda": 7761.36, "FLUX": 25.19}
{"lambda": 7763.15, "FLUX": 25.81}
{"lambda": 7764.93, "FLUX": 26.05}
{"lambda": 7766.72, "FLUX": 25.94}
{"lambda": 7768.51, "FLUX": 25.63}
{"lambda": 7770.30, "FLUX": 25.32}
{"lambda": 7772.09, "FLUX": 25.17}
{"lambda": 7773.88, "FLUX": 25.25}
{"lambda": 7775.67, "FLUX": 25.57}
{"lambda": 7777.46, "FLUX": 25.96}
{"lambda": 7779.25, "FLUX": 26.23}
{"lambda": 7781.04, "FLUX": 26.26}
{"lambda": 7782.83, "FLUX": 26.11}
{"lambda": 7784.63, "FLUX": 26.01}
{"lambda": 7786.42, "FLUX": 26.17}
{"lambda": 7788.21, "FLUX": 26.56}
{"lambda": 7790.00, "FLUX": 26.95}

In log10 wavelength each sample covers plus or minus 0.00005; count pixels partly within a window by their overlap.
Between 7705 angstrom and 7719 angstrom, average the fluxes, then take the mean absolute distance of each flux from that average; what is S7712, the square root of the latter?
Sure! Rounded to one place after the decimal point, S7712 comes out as 0.9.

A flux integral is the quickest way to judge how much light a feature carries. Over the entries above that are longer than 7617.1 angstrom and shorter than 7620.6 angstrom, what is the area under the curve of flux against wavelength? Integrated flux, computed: 88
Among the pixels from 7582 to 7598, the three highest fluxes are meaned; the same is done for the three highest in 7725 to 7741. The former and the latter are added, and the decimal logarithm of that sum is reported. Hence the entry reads 1.687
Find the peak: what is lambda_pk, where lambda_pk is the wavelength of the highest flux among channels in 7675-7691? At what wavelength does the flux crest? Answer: 7684.89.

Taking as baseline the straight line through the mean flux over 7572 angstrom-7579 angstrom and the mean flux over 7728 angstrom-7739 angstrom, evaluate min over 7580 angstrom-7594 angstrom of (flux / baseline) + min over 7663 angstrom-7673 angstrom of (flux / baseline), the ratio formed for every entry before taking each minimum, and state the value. 1.87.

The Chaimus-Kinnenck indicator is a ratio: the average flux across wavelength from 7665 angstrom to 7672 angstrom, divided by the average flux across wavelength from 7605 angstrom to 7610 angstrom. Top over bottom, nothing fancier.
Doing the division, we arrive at 0.96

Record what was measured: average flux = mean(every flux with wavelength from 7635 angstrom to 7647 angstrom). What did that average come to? 21.6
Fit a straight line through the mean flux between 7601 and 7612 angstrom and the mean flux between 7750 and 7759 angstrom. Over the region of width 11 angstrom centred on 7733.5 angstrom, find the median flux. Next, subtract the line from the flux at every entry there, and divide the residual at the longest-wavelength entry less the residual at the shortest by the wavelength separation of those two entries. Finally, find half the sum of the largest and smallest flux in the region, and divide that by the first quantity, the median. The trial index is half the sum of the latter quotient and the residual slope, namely 0.50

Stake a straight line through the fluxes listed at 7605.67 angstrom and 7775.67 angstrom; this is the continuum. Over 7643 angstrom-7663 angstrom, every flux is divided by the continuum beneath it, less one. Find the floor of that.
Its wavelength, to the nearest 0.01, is 7653.11 angstrom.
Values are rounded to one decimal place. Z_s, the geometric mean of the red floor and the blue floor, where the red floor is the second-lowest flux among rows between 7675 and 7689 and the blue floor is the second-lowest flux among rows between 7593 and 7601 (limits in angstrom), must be 22.7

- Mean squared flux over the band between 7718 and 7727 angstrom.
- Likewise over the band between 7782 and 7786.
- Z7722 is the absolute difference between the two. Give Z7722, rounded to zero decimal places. 78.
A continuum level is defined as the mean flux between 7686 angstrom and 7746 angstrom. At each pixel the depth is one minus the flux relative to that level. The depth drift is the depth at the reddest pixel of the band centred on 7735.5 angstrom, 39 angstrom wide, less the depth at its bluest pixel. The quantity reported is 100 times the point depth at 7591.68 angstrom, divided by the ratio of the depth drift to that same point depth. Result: 2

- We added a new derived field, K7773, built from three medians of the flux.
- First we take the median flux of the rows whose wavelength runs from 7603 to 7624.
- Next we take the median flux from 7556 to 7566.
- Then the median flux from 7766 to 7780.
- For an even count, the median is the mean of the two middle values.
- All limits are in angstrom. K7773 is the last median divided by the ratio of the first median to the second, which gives 25.3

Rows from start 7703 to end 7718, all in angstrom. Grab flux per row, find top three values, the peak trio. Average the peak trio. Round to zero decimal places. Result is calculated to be 26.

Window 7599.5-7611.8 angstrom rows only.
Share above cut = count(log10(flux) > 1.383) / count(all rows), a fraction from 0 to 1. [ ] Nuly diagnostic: 0.4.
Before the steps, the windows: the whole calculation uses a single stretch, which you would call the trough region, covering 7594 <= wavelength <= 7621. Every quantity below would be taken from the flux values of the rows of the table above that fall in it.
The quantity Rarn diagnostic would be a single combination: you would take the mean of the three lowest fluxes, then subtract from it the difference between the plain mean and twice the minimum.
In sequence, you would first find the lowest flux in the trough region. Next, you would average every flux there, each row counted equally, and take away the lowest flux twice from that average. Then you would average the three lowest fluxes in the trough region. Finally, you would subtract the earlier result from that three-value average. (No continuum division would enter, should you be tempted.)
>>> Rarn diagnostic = 41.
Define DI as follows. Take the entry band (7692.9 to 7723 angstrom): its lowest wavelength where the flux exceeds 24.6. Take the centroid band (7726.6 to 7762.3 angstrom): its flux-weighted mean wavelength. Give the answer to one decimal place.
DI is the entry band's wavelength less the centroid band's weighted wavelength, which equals -34.5 angstrom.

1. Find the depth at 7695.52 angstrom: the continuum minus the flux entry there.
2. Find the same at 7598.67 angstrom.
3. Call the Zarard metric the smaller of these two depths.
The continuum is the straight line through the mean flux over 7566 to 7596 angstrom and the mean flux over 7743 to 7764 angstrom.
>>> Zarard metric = 0.7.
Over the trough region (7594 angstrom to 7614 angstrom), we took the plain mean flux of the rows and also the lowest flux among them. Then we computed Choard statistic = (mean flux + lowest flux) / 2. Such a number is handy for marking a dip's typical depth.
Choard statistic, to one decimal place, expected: 22.6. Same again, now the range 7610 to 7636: 23.6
